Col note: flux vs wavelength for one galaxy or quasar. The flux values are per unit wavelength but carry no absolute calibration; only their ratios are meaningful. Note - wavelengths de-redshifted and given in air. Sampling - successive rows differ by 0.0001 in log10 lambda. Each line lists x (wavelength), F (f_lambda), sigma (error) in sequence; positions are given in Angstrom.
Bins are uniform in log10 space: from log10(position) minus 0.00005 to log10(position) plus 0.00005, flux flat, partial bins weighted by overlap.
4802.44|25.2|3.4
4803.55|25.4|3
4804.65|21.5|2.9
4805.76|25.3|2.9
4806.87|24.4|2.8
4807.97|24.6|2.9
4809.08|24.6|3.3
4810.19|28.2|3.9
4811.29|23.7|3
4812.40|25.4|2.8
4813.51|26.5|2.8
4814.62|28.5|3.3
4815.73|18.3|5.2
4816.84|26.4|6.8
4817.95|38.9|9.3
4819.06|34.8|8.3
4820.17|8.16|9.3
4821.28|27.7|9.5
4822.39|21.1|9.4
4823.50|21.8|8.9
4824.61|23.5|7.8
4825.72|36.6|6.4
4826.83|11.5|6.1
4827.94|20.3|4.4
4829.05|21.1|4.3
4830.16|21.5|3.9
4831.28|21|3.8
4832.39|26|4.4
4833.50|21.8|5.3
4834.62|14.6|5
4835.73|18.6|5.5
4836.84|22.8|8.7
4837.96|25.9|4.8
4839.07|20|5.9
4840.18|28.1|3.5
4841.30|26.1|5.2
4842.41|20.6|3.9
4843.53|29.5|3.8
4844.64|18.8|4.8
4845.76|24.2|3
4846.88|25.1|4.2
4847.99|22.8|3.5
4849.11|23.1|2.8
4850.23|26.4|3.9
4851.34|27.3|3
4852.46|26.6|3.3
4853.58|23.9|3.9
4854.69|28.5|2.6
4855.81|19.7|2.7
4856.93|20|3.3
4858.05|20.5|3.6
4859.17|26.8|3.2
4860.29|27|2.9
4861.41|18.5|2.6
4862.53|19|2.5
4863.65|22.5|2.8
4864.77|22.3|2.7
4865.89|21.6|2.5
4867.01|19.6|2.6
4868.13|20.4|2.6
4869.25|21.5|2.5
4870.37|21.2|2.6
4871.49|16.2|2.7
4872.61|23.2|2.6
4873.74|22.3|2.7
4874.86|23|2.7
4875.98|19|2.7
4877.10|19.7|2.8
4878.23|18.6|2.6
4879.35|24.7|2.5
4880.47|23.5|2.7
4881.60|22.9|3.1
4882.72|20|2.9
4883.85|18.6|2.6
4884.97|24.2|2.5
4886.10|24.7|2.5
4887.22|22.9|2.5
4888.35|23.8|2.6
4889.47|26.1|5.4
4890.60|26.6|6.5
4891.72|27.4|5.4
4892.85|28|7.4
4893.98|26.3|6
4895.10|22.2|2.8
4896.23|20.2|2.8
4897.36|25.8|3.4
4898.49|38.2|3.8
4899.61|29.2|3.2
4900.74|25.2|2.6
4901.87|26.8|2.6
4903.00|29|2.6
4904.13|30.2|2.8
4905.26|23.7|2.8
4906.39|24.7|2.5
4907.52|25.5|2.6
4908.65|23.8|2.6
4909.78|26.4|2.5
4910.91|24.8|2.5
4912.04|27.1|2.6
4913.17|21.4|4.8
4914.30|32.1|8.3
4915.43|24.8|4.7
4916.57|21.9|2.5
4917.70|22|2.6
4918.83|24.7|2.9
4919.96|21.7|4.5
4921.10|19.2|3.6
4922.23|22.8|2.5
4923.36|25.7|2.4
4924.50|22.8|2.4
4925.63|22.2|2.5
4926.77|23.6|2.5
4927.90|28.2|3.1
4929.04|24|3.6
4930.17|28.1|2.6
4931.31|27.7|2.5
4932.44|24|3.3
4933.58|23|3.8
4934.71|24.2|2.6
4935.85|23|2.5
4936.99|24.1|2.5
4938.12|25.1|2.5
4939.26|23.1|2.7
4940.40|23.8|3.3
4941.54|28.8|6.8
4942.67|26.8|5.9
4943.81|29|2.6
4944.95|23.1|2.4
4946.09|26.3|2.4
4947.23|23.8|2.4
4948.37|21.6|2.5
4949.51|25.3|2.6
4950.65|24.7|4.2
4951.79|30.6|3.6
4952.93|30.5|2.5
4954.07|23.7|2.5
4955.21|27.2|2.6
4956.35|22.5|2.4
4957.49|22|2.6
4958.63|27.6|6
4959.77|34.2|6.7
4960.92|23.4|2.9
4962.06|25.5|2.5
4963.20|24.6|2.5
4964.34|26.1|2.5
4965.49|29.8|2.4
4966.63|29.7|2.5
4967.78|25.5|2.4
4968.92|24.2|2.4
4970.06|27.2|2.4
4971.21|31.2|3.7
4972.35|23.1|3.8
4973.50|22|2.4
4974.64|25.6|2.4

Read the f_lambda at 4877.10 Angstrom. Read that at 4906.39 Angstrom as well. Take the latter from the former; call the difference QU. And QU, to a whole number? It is -5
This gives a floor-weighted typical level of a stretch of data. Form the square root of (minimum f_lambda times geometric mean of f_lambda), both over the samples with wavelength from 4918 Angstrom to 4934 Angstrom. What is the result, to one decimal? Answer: 21.5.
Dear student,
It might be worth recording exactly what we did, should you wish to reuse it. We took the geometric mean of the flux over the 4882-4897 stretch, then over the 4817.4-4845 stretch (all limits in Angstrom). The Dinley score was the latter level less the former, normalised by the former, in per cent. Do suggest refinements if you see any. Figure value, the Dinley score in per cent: -7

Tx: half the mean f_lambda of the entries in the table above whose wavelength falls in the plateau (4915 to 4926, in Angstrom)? 11.4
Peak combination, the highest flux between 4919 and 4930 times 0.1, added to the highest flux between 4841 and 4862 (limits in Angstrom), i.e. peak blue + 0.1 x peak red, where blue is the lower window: 32.3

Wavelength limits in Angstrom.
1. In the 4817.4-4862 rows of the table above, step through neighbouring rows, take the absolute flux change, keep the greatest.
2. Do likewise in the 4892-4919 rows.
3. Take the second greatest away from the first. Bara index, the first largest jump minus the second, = 14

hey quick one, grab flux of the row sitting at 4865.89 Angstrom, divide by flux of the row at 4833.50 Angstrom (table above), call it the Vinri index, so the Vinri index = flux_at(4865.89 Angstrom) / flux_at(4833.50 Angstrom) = 0.99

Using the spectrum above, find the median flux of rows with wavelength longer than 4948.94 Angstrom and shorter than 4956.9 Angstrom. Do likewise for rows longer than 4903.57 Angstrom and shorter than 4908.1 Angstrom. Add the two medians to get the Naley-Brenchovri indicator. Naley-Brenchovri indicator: 50.4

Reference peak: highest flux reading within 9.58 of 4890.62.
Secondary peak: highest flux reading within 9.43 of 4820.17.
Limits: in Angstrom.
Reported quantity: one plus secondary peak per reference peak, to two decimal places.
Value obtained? 2.02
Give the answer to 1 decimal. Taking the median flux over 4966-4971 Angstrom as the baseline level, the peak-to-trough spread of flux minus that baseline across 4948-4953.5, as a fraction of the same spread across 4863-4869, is 3.1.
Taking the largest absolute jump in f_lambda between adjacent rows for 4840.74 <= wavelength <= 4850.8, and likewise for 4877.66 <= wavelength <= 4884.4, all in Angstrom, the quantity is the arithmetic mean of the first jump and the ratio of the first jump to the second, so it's 6.2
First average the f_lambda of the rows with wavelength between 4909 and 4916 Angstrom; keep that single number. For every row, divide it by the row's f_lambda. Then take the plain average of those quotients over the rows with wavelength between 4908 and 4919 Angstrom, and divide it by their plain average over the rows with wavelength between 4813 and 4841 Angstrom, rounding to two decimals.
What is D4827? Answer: 0.85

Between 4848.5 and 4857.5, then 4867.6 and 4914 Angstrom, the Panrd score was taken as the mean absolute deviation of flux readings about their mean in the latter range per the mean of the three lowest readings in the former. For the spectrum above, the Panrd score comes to 0.136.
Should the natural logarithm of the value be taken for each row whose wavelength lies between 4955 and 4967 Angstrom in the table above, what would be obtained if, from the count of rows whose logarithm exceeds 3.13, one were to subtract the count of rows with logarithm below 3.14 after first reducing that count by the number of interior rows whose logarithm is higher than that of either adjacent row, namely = 10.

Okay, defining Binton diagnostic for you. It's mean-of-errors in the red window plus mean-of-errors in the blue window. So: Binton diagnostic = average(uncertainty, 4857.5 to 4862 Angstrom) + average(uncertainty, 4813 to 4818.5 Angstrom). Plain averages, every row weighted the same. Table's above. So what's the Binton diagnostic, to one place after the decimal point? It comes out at 8.6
